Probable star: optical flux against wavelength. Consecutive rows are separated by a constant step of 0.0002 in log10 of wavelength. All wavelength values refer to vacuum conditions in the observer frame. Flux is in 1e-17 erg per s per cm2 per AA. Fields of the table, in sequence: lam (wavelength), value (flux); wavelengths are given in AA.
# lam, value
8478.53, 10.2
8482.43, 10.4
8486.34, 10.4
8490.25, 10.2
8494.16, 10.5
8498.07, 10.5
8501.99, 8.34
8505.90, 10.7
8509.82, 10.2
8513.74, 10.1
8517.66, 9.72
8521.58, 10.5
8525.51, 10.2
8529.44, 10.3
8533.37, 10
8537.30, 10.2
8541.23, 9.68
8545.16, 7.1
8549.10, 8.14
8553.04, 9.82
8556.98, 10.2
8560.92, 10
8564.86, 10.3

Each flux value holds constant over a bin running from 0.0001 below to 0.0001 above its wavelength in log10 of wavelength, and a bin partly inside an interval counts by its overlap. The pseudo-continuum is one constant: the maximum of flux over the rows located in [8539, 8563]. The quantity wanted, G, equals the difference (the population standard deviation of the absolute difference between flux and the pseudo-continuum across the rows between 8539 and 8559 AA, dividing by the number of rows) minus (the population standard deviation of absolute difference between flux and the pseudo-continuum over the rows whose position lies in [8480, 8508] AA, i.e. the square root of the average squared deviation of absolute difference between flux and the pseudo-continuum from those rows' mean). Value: 0.60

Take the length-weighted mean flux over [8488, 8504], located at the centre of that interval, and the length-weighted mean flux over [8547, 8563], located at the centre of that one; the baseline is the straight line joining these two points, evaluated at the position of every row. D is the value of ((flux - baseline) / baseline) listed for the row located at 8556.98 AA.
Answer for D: 0.07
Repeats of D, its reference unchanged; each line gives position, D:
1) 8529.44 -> 0.06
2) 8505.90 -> 0.09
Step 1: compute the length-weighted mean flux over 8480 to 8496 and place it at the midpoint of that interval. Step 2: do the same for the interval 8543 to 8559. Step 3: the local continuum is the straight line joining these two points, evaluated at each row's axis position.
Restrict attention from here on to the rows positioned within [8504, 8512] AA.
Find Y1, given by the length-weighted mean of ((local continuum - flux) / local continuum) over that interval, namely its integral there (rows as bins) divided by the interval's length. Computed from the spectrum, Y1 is -0.056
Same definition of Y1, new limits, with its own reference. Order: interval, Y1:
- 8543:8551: 0.141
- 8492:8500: -0.031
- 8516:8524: -0.057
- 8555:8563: -0.170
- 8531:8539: -0.096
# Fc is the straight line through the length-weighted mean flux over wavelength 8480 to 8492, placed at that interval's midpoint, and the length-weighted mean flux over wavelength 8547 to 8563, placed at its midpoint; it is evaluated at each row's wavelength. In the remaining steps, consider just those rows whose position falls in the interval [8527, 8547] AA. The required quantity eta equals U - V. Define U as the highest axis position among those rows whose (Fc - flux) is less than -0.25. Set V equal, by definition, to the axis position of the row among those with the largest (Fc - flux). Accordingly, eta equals -7.9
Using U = 8537.30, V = 8545.16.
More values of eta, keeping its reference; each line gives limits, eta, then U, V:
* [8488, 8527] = 23.5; 8525.51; 8501.99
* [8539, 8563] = 15.8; 8560.92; 8545.16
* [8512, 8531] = 11.8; 8529.44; 8517.66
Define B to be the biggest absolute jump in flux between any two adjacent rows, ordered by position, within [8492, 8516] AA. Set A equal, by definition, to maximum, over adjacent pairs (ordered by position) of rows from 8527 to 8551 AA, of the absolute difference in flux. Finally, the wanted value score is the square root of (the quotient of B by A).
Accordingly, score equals 0.96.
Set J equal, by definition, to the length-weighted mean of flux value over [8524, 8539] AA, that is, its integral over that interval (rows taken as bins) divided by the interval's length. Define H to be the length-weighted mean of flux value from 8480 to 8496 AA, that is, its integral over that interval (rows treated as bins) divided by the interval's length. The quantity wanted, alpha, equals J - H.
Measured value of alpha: -0.2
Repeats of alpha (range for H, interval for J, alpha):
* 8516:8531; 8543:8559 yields -1.4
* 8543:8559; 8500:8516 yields 1.0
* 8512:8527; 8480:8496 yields 0.2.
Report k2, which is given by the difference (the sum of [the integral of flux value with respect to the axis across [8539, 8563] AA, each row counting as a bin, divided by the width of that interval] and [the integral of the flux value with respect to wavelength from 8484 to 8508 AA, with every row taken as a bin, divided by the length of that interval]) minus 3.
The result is 16.29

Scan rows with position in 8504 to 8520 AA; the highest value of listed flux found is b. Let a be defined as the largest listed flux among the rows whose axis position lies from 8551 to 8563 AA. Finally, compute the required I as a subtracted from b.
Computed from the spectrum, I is 0.50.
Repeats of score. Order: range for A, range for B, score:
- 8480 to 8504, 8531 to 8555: 1.09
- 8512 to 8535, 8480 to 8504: 1.66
